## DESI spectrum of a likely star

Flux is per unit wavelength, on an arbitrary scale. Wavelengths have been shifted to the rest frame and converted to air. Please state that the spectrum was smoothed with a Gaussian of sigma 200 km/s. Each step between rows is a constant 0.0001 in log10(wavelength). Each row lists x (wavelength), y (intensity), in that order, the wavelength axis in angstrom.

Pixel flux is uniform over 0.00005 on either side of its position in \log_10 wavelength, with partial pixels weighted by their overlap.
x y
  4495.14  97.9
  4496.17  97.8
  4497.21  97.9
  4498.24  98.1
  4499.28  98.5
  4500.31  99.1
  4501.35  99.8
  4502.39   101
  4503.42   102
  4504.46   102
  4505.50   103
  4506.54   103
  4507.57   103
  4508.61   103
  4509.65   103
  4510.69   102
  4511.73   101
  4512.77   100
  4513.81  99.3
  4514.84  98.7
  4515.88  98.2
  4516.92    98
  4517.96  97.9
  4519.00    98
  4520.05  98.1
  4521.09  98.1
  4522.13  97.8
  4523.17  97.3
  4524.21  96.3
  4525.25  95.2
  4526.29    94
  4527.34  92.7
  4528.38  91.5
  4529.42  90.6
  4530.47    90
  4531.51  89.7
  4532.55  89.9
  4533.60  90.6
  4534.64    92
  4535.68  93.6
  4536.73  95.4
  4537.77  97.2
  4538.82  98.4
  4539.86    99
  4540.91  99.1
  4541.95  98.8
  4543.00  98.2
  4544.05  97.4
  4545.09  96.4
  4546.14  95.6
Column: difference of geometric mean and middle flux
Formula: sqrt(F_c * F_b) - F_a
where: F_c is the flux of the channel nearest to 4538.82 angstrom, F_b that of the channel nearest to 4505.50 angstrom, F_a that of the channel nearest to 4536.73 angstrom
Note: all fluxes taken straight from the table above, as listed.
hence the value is 5.3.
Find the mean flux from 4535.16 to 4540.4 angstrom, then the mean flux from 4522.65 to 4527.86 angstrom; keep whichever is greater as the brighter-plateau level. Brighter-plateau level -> 97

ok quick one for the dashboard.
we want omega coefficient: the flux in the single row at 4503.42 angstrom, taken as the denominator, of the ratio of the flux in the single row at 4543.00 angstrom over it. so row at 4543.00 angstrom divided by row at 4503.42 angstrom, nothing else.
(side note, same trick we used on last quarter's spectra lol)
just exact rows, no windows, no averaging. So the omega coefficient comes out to 0.963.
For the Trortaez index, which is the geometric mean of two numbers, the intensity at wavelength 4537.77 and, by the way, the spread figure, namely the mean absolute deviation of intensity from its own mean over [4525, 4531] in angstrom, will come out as 13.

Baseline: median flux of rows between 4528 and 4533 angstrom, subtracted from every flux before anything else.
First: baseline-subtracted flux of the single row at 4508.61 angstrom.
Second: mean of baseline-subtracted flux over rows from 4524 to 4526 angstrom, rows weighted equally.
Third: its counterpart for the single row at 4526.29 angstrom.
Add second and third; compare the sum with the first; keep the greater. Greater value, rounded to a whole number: 13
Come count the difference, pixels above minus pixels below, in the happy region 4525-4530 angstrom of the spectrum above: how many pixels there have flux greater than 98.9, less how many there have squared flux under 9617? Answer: -5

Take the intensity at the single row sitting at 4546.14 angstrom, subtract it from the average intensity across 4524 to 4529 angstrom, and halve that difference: -1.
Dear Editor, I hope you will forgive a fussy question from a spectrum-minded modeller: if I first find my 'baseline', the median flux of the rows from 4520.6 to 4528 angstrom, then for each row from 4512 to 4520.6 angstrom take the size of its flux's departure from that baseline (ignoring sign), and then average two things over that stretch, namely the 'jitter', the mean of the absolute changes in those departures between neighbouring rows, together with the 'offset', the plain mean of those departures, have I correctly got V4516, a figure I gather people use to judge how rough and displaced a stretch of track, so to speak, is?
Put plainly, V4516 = 1.3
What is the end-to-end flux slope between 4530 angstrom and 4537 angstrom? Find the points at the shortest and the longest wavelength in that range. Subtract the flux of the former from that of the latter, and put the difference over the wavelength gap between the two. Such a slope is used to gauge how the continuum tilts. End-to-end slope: 0.9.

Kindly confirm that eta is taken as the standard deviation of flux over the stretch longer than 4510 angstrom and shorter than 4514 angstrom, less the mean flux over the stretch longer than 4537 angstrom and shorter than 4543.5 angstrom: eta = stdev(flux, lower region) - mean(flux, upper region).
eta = -97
